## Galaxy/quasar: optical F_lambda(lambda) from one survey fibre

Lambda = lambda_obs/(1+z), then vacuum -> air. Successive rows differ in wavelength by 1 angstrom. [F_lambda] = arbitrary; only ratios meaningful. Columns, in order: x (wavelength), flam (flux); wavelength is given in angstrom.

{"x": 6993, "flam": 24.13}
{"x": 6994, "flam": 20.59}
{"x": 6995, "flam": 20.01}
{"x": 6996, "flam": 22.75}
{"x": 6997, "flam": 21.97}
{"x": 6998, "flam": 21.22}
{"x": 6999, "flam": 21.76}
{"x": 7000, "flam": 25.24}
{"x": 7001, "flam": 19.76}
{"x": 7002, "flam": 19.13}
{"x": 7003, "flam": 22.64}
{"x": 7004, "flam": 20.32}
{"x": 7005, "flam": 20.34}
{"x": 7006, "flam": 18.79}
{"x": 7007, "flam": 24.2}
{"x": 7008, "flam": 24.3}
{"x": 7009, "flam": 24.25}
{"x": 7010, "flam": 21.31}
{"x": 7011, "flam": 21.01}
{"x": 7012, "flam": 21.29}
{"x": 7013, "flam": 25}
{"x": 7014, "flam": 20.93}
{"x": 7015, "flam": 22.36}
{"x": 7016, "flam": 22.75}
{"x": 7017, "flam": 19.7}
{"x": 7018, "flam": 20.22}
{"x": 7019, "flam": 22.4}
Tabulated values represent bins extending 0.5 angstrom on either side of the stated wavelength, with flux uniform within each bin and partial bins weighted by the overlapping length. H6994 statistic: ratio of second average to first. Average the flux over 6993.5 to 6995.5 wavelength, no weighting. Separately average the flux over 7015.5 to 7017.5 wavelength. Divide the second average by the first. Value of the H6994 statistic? 1.05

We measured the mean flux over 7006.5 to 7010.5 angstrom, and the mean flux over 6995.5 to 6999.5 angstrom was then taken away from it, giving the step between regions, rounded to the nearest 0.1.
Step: 1.6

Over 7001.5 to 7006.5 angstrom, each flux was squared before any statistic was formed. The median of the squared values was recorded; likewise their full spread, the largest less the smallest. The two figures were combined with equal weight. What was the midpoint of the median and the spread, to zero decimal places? 286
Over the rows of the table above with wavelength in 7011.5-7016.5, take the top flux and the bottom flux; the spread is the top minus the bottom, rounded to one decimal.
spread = 4.1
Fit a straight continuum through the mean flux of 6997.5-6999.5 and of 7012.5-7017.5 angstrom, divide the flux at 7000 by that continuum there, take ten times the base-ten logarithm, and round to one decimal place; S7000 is 0.7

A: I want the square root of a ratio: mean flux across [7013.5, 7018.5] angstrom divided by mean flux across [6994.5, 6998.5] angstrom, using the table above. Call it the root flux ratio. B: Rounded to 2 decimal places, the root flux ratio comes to 0.99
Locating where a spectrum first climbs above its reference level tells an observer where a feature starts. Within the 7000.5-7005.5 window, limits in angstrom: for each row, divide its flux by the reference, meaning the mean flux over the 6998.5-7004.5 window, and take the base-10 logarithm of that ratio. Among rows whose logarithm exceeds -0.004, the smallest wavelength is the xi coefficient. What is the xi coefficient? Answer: 7003 angstrom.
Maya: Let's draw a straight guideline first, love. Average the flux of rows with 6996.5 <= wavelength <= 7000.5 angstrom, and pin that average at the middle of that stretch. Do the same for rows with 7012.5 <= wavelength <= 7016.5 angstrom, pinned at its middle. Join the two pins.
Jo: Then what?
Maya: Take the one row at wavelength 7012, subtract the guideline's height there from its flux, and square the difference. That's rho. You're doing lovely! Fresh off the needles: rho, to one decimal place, 2.1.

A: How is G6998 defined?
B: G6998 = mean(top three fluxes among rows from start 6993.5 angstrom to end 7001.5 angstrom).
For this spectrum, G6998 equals 23.3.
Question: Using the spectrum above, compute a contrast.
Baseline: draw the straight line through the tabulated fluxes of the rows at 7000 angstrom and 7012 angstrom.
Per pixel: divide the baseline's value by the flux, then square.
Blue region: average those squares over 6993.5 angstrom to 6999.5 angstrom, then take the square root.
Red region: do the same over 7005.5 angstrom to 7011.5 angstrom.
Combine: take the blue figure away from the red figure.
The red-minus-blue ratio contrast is -0.218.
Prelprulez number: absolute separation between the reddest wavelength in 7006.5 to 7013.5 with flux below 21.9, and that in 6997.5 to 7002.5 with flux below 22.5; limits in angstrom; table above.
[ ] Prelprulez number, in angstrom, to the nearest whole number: 10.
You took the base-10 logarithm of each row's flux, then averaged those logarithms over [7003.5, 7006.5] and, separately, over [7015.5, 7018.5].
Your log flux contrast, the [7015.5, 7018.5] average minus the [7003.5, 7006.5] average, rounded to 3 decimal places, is 0.022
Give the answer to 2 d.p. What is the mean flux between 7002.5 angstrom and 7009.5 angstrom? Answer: 22.12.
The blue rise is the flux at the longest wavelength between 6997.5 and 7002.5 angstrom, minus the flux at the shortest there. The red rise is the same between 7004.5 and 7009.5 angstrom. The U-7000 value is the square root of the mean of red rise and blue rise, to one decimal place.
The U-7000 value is 1.0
